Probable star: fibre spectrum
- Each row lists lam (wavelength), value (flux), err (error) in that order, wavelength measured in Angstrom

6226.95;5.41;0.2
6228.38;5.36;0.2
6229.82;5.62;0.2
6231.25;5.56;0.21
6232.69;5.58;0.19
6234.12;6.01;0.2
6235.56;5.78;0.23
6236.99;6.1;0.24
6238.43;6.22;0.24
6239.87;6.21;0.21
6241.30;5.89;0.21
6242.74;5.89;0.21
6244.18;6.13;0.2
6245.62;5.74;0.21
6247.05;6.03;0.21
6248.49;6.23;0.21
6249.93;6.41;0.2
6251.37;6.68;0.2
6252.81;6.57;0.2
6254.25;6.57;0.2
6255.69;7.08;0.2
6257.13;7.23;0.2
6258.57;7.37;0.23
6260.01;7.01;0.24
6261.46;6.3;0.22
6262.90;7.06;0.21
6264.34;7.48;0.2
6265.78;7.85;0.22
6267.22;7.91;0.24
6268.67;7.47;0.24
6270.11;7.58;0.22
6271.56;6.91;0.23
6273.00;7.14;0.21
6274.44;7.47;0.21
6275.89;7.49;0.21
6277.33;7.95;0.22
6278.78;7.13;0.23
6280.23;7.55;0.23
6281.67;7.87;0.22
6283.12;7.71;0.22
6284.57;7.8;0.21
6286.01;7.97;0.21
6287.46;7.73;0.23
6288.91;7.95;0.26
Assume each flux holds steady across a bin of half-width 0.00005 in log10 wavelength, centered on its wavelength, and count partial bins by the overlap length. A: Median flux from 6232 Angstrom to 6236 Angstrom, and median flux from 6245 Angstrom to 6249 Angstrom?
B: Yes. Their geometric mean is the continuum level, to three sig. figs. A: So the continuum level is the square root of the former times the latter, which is 5.90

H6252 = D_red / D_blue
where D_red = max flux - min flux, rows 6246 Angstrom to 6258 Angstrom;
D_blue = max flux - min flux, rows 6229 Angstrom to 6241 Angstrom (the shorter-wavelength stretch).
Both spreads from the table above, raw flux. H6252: 1.8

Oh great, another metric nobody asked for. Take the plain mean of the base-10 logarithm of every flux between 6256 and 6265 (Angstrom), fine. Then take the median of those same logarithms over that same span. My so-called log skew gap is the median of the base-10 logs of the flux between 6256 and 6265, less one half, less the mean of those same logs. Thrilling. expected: -0.495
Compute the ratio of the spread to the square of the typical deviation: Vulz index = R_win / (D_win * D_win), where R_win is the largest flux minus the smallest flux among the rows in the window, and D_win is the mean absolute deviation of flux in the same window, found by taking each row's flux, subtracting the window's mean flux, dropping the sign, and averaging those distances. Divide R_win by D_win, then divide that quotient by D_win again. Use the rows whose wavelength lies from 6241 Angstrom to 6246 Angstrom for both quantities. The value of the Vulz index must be 33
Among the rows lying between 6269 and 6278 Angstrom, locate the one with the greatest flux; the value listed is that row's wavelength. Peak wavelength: 6277.33 Angstrom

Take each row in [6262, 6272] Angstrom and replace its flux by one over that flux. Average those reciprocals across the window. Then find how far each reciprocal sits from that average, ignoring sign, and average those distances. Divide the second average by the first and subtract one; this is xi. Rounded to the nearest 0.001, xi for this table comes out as -0.962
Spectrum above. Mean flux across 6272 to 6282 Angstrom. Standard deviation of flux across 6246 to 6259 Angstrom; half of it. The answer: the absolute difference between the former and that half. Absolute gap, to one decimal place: 7.3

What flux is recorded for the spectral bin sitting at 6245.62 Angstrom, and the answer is 5.74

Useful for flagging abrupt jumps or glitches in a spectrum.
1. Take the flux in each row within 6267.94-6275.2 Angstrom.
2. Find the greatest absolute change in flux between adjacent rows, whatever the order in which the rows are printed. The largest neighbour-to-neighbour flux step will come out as 0.67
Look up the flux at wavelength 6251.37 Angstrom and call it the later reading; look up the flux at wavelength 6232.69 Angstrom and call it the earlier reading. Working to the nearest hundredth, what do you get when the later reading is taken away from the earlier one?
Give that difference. -1.10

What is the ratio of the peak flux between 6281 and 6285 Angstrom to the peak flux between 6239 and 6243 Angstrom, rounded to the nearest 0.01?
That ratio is 1.27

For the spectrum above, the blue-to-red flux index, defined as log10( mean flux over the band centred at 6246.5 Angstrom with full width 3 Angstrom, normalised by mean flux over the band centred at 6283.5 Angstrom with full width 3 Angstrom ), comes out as -0.12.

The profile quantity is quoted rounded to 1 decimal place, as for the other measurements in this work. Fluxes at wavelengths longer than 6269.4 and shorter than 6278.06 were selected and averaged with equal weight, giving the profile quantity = 7.4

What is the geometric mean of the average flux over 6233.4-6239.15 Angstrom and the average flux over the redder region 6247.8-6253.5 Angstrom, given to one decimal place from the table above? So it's 6.2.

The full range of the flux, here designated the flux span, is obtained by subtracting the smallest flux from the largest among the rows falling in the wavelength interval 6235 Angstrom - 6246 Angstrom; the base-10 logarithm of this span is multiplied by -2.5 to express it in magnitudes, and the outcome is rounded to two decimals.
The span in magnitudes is 0.80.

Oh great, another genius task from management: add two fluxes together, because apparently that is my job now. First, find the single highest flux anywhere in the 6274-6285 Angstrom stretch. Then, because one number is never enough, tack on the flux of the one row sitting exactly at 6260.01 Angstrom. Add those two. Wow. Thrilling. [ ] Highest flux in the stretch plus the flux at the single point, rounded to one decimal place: 15.0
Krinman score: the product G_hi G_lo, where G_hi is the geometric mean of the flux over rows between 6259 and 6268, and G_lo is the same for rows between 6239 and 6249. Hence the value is 44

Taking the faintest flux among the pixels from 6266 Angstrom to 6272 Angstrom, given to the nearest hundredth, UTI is 6.91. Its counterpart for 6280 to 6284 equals 7.55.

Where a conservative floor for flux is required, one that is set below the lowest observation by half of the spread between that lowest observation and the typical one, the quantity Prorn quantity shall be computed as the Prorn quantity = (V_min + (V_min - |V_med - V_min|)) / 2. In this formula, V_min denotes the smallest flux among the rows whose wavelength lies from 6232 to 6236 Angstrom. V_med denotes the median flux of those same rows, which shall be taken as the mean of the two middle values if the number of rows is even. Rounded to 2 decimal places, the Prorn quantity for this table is 5.48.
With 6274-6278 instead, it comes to 7.46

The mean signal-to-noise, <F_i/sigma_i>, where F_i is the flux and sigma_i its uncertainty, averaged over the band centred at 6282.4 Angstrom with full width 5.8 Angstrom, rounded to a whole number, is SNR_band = 35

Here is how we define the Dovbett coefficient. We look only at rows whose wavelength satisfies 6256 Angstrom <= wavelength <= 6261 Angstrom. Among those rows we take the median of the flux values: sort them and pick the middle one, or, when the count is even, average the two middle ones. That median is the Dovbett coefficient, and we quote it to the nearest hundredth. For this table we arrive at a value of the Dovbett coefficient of 7.23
